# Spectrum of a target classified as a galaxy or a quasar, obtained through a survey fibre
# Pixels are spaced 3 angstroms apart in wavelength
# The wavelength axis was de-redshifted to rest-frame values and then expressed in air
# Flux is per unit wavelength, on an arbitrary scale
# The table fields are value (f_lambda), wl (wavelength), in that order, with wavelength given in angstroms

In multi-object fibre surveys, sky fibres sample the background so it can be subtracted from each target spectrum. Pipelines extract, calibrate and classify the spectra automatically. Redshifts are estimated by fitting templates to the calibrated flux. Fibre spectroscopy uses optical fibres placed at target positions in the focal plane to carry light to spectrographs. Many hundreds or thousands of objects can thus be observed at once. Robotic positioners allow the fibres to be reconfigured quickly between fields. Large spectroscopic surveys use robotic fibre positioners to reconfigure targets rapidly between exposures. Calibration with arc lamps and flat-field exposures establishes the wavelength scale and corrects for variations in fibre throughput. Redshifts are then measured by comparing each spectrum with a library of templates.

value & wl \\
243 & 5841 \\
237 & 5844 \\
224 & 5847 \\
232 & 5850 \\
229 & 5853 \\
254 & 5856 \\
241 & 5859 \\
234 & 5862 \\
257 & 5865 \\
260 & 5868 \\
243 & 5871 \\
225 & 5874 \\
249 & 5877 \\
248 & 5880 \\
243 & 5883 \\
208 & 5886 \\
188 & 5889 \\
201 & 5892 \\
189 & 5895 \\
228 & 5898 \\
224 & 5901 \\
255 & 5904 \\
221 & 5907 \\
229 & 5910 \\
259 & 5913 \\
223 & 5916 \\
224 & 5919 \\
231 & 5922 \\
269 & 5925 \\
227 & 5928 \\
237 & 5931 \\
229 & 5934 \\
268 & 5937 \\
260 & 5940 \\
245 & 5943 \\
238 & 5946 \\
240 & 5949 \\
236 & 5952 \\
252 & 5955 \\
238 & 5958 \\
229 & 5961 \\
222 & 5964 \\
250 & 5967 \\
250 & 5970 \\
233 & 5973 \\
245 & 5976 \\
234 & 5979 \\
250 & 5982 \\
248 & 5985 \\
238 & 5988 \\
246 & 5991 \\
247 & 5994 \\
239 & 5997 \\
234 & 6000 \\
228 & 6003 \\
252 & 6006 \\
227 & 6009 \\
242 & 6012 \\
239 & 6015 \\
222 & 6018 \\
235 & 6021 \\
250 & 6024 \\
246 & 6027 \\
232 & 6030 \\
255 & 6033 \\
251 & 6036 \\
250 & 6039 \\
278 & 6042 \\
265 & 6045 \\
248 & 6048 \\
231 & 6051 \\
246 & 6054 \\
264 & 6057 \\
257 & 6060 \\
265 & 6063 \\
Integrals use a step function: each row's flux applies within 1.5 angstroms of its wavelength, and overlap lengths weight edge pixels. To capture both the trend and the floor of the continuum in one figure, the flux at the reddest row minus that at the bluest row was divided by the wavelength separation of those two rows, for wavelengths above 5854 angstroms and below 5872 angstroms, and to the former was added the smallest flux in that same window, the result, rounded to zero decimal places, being 233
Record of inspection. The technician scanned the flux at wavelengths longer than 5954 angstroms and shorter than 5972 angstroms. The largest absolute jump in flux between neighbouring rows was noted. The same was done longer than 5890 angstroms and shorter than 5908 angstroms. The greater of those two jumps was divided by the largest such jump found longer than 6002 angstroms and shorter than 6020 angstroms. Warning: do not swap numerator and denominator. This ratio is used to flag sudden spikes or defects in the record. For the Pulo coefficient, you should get 1.6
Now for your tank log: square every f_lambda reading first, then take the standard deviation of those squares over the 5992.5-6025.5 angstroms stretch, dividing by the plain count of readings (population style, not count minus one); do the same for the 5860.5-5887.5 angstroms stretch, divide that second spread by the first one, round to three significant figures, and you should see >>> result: 1.64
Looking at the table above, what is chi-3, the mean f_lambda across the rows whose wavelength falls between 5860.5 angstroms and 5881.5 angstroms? 245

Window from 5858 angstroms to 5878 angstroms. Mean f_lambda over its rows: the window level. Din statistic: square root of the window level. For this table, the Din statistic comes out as 15.6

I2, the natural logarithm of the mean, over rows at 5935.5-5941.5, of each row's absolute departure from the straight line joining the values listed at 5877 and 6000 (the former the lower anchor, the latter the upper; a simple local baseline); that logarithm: 3.1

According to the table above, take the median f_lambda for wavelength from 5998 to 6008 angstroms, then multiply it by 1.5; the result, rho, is 351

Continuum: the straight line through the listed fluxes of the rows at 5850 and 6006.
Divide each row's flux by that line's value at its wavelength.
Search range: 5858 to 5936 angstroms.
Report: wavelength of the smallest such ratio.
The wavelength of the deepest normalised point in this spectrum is 5889 angstroms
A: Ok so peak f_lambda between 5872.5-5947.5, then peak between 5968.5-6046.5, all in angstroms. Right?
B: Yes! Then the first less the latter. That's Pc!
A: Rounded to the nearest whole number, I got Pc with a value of -9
